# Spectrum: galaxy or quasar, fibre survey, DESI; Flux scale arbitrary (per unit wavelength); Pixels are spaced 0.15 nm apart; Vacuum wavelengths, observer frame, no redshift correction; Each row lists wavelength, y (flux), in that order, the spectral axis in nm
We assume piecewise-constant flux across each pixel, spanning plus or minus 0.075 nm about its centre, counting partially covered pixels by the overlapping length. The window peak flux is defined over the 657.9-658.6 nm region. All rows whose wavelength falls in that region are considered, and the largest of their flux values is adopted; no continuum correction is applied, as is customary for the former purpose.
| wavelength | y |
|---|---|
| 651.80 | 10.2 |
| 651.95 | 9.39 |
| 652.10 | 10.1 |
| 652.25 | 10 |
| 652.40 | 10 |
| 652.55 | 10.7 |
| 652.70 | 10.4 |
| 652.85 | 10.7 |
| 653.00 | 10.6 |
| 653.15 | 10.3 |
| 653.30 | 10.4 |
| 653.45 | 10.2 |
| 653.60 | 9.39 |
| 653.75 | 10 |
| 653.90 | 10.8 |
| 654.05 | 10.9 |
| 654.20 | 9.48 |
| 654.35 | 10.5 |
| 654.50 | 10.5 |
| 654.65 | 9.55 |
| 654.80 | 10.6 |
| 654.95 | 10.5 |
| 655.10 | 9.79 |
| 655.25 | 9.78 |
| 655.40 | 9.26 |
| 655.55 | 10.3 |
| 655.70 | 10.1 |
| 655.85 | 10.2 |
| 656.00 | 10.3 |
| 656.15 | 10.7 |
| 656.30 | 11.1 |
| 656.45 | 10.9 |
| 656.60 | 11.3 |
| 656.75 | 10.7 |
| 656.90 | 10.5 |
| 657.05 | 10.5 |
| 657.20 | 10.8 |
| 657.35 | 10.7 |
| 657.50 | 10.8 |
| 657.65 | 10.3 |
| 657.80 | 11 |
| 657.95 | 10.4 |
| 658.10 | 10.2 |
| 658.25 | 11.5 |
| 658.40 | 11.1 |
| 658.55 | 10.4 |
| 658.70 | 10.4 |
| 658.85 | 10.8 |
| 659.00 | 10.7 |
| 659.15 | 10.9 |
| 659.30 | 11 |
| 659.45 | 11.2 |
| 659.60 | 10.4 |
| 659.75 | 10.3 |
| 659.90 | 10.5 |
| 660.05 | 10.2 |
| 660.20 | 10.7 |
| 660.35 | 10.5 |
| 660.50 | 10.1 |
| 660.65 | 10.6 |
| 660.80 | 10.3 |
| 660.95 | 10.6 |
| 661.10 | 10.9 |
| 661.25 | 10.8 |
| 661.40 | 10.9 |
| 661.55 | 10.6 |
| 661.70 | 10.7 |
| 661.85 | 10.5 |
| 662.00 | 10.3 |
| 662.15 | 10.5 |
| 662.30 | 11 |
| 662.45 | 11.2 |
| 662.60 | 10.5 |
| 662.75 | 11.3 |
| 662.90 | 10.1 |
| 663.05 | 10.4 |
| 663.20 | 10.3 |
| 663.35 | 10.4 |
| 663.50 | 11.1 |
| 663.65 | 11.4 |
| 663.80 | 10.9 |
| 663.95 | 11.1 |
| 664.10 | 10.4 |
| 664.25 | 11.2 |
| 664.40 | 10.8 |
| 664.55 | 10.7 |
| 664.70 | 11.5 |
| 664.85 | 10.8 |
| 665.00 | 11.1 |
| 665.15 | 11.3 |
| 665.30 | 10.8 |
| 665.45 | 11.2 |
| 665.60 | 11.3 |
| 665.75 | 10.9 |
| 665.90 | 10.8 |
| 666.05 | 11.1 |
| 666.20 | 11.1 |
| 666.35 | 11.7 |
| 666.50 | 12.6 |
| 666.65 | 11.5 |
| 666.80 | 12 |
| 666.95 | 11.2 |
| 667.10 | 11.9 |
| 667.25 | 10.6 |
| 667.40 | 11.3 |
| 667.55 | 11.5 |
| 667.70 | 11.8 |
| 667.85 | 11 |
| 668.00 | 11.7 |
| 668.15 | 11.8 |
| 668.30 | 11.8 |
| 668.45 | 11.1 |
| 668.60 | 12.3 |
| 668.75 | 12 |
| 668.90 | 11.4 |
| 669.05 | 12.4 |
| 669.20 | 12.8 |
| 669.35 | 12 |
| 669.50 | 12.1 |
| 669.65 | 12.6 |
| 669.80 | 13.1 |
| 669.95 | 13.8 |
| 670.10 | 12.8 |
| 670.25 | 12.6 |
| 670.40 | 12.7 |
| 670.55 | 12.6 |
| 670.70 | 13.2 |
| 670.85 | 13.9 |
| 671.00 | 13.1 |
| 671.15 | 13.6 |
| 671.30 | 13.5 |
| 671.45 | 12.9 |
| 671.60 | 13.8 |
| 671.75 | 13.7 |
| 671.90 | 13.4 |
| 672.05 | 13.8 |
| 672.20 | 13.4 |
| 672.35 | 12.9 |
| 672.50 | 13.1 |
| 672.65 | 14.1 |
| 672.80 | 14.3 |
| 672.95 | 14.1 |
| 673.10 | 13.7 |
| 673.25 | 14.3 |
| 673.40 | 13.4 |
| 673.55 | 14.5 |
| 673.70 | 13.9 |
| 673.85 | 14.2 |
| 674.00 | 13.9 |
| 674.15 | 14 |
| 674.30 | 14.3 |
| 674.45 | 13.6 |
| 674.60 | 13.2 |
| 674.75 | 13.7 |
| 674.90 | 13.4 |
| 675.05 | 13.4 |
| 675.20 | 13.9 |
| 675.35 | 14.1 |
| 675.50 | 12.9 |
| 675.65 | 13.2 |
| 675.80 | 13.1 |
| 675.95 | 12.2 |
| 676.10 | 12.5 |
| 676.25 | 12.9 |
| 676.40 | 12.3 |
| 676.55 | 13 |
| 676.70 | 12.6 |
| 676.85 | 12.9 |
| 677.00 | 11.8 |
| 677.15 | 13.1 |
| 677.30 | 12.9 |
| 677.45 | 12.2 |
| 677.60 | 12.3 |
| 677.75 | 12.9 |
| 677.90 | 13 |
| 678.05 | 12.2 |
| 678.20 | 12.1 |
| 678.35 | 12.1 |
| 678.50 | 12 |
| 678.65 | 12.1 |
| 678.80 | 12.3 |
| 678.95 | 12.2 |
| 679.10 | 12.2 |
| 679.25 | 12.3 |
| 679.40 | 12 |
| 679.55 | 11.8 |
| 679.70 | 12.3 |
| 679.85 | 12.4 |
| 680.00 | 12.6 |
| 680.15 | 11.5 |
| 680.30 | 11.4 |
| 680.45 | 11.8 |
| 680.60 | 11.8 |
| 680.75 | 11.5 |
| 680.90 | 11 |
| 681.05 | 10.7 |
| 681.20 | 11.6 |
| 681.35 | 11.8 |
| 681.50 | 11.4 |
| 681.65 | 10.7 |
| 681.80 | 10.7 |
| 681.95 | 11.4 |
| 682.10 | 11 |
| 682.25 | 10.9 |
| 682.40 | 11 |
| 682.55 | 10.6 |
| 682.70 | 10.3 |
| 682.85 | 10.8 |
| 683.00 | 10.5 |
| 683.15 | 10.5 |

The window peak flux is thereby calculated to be 11.5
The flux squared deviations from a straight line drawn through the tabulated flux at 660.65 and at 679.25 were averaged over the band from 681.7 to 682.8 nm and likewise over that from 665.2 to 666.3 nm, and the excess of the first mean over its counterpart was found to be 3.1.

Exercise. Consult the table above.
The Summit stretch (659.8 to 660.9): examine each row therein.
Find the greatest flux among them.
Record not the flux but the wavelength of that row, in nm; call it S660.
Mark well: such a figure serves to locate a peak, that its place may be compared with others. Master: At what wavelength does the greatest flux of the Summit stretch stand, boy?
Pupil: 660.20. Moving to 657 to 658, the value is 657.80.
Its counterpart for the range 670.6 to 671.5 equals 670.85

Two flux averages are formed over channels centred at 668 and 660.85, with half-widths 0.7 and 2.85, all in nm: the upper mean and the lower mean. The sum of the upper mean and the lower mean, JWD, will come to 22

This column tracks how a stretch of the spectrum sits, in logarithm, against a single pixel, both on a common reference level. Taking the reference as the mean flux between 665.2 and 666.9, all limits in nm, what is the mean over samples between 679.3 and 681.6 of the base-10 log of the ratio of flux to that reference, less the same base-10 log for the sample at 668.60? -0.022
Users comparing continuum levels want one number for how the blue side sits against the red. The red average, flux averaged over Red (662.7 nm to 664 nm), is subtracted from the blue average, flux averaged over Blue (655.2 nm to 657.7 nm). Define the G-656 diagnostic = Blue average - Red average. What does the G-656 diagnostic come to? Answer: -0.3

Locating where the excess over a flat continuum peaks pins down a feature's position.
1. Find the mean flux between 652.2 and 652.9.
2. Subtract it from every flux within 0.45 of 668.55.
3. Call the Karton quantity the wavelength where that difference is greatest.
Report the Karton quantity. 668.60 nm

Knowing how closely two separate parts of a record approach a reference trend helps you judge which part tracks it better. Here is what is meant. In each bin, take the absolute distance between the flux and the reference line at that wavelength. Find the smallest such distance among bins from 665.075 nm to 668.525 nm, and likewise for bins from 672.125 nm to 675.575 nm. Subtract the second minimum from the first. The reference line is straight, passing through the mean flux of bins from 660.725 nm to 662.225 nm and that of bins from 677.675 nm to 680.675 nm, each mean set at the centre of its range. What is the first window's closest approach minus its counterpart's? -1.0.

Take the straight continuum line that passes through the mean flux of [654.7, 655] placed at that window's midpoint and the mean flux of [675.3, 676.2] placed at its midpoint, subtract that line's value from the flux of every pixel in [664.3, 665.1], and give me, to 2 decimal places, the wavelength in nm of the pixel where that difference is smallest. 664.55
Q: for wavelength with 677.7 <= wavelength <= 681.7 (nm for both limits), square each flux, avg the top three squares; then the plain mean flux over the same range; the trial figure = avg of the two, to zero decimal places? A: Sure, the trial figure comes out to 88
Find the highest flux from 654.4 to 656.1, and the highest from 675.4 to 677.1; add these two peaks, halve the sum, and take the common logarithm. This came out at 1.08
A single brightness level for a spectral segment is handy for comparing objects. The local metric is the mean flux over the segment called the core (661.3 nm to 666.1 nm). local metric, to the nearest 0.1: 10.8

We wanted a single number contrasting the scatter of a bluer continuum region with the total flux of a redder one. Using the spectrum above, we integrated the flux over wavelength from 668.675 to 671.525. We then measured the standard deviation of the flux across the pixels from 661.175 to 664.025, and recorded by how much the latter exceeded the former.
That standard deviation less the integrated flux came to -36.1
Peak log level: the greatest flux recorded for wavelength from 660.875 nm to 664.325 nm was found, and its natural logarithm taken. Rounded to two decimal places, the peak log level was 2.43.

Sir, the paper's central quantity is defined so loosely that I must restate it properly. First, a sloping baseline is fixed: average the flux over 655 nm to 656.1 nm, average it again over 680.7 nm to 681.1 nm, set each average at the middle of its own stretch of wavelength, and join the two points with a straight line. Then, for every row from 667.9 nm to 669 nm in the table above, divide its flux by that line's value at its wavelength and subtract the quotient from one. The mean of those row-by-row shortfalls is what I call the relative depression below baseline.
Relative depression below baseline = -0.11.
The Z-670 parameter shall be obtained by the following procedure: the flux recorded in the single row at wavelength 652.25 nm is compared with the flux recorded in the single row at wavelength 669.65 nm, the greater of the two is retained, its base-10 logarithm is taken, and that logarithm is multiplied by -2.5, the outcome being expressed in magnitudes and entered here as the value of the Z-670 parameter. -2.75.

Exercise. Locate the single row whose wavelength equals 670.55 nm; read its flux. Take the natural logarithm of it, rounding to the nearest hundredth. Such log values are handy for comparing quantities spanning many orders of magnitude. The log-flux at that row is 2.53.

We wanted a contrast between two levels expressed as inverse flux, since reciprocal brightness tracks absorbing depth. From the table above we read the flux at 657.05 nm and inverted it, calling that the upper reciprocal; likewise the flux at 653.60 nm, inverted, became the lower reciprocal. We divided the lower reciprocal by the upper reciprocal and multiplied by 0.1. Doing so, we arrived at 0.112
